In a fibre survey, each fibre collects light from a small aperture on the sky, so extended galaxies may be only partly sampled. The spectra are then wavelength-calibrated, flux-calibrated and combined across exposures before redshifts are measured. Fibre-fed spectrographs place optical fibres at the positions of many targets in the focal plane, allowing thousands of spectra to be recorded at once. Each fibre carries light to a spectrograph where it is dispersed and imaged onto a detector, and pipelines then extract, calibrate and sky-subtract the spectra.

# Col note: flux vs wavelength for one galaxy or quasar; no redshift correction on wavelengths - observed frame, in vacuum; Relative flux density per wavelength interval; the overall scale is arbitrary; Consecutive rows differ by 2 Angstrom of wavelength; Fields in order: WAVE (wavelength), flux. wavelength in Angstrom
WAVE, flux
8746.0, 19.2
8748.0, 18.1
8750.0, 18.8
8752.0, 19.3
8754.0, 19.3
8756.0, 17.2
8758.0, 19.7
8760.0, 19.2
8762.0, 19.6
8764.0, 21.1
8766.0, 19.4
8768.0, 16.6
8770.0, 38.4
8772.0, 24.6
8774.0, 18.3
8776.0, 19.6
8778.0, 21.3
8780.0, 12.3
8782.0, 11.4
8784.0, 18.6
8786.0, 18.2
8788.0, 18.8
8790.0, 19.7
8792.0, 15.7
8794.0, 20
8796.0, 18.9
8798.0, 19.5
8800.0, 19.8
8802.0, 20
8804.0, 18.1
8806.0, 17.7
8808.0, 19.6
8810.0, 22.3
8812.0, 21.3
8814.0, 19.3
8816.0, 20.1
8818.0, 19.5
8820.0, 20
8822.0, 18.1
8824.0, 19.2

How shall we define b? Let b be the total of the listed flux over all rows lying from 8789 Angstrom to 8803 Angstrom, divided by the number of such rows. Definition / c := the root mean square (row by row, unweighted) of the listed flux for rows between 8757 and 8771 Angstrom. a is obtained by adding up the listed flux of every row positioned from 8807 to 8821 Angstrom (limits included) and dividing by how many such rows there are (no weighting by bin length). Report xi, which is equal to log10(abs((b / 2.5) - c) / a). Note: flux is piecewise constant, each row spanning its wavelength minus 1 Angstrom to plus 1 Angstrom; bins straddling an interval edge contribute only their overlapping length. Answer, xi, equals -0.12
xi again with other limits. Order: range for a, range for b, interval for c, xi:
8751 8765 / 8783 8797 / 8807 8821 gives -0.18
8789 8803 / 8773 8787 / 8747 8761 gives -0.20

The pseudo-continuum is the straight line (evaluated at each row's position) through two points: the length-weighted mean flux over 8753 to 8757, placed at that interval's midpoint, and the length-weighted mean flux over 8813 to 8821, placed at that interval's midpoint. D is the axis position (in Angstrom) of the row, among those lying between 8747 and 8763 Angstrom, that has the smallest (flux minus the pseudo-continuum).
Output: 8756.0 Angstrom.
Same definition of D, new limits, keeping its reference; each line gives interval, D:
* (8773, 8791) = 8782.0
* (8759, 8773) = 8768.0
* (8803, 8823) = 8806.0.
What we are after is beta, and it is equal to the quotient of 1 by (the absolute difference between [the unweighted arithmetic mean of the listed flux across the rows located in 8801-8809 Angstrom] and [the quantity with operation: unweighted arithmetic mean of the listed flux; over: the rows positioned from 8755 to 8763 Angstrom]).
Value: 13.3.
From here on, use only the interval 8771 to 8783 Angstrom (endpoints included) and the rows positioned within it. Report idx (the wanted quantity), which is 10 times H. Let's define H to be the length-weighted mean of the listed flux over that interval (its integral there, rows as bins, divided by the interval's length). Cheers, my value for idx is 179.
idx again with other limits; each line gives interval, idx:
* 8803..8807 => 179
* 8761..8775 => 226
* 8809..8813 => 218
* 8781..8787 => 161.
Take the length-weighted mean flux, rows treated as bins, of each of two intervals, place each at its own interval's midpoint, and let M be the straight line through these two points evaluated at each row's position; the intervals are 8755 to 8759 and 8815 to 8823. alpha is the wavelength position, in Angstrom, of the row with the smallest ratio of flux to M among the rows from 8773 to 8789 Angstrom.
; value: 8782.0 Angstrom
